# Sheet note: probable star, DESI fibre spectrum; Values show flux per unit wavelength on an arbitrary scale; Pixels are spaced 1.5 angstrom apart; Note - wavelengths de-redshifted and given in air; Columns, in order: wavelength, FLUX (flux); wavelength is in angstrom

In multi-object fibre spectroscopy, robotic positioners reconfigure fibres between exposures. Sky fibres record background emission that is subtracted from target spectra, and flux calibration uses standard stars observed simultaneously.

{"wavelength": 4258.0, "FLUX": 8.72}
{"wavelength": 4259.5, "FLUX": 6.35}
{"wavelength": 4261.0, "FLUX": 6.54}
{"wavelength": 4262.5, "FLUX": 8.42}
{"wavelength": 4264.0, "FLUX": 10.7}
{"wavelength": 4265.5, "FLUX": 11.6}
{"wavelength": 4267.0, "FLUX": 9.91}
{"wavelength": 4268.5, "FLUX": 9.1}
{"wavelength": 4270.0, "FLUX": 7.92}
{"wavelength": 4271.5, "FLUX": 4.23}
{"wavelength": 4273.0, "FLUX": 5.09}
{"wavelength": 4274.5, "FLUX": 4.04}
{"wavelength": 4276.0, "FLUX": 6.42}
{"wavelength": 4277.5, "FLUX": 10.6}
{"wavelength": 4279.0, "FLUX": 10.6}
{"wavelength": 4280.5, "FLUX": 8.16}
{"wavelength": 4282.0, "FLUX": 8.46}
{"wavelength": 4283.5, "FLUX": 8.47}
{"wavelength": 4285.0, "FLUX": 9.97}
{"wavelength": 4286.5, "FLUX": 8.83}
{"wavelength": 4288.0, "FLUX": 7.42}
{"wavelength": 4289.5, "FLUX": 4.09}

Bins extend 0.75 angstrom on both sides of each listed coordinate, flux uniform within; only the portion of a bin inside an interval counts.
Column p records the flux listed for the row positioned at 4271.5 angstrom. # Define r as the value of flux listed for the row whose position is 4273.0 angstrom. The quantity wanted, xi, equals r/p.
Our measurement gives 1.20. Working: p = 4.23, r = 5.09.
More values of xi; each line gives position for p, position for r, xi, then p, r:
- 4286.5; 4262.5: 0.95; 8.83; 8.42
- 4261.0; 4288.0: 1.13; 6.54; 7.42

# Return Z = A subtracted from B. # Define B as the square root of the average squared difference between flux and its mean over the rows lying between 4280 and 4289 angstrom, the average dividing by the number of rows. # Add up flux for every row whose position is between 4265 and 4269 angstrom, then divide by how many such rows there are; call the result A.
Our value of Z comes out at -9.44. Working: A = 10.2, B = 0.77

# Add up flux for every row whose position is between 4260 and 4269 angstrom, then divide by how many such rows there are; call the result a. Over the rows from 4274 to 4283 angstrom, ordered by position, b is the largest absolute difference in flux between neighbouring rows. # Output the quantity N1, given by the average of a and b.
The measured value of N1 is 6.78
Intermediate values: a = 9.4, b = 4.2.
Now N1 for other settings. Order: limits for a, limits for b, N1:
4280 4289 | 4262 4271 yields 5.42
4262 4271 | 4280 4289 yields 5.55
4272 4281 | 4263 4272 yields 5.59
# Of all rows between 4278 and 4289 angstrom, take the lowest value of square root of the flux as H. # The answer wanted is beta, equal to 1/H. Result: 0.37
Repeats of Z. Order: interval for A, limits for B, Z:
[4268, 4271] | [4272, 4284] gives -6.27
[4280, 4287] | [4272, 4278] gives -6.29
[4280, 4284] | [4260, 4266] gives -6.39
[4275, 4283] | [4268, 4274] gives -6.85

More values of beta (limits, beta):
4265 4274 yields 0.49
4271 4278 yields 0.50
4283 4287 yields 0.34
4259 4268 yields 0.40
